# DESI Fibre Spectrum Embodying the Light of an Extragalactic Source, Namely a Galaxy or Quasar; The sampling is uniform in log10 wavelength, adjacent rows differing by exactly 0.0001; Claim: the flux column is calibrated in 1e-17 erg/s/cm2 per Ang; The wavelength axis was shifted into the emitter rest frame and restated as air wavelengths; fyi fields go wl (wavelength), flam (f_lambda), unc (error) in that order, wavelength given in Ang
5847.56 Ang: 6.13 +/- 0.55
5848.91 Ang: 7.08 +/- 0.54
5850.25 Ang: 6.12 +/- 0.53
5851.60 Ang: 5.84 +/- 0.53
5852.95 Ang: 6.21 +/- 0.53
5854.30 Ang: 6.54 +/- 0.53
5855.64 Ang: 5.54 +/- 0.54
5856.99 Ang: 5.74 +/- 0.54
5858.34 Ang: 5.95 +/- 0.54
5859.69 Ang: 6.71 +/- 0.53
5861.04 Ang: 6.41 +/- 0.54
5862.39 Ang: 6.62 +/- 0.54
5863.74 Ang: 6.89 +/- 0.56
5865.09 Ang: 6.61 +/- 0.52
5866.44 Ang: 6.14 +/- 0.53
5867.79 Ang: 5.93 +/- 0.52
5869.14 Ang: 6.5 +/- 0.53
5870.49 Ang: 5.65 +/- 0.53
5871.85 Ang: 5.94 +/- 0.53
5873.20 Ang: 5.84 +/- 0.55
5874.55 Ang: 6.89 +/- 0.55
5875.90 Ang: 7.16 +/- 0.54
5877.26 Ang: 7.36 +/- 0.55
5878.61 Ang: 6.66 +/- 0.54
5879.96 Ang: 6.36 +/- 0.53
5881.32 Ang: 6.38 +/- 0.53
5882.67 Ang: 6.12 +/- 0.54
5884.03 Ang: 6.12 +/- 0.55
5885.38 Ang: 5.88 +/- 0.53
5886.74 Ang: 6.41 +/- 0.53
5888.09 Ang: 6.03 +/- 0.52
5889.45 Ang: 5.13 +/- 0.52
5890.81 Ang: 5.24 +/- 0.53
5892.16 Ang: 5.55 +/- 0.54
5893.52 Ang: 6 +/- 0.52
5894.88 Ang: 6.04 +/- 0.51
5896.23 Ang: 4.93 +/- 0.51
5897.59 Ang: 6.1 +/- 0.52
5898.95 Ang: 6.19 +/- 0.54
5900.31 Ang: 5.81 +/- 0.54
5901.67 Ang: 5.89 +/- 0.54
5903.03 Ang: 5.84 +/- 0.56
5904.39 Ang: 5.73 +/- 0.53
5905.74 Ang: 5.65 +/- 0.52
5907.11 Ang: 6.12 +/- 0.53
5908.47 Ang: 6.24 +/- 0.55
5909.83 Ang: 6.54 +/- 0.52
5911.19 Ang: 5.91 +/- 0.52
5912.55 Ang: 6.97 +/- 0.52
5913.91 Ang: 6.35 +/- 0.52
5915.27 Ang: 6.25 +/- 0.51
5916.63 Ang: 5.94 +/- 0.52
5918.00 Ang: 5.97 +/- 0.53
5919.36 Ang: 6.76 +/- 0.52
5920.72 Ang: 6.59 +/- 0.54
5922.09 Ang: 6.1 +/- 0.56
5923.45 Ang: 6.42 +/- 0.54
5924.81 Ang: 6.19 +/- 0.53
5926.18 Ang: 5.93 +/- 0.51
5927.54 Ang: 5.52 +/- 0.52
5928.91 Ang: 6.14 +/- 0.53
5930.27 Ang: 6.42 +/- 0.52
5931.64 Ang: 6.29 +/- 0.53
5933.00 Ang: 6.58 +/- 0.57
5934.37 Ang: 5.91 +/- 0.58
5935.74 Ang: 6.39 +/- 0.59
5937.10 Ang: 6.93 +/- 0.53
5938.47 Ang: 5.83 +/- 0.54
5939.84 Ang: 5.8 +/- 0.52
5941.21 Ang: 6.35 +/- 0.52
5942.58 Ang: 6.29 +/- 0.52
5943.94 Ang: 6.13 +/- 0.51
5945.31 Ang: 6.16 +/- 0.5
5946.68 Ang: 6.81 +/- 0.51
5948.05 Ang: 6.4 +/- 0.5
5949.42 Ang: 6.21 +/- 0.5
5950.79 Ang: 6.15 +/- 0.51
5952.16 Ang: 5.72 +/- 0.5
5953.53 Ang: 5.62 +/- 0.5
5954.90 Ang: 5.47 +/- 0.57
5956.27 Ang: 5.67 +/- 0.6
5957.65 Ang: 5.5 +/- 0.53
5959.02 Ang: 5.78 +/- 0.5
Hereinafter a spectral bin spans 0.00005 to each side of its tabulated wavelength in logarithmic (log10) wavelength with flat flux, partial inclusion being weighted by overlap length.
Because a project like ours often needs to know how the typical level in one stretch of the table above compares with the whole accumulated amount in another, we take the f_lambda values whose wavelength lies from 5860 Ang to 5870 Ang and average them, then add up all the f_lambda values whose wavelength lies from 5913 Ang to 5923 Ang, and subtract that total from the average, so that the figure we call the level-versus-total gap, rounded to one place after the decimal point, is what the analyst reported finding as -37.5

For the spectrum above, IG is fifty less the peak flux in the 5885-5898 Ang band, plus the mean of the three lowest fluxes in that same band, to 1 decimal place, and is 48.7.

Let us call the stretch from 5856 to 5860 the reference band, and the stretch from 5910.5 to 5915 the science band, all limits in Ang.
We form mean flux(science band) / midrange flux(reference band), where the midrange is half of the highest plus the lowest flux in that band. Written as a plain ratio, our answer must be 1.03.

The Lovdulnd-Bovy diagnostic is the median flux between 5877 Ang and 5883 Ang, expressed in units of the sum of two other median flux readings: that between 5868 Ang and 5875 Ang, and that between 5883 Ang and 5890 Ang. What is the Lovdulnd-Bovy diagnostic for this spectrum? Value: 0.53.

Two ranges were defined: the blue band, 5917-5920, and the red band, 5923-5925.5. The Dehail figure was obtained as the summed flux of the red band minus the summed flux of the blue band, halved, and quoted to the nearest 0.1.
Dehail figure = -0.1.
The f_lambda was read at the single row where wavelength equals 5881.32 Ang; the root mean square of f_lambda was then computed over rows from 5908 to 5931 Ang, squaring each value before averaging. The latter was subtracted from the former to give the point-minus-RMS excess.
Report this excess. 0.1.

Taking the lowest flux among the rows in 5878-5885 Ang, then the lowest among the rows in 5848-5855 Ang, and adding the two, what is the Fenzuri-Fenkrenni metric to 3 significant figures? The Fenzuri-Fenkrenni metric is 12.0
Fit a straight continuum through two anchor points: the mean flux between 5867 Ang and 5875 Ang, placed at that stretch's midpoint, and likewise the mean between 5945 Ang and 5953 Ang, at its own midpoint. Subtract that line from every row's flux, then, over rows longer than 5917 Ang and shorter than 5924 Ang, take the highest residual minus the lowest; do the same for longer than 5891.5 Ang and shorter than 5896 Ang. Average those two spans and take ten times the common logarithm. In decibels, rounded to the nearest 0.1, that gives -2.0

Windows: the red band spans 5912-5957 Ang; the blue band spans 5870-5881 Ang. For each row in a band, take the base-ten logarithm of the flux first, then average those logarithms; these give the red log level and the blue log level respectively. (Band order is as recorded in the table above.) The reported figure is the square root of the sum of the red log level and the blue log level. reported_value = 1.27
